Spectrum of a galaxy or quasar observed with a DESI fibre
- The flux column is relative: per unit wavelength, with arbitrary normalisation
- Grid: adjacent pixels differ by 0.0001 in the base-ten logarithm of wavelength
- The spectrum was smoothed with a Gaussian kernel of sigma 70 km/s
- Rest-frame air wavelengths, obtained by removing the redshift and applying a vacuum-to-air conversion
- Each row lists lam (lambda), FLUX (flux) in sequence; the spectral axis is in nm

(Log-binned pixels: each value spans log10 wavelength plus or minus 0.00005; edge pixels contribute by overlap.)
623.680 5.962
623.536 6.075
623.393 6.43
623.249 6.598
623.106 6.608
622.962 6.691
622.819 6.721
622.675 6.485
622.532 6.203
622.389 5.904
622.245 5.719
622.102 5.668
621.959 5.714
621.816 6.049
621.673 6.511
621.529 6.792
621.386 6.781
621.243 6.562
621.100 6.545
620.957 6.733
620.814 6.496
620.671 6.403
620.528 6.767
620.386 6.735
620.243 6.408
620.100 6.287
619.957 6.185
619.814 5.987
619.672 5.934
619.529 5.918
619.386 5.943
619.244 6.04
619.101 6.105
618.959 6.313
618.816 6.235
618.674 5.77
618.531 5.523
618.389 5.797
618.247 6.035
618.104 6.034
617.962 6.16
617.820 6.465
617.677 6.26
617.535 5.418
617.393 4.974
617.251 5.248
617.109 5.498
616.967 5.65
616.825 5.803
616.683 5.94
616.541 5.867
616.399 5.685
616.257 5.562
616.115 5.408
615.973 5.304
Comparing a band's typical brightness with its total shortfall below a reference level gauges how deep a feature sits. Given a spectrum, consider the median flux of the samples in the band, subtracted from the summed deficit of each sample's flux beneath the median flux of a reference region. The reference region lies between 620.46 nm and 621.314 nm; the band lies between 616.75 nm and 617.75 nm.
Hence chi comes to 1.5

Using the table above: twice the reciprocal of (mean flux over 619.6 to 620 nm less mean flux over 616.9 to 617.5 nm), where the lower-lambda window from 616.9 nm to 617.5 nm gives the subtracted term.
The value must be 3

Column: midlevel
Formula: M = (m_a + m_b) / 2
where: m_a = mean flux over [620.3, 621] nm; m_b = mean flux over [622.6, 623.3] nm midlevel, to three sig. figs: 6.62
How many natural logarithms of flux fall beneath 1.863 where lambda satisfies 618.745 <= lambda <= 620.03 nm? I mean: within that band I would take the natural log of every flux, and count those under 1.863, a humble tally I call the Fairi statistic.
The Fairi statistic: 9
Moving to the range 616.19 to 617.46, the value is 9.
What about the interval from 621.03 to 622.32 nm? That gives 4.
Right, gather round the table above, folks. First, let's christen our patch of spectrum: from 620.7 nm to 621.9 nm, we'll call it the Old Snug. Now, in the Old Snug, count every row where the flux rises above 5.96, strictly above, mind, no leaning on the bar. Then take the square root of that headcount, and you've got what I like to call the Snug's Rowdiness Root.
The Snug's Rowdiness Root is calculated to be 2.83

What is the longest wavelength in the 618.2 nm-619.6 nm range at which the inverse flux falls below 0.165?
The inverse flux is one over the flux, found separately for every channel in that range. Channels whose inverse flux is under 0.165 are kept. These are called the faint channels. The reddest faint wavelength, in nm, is 619.101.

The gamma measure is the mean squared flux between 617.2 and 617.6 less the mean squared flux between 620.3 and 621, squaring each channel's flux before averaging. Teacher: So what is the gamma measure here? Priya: -17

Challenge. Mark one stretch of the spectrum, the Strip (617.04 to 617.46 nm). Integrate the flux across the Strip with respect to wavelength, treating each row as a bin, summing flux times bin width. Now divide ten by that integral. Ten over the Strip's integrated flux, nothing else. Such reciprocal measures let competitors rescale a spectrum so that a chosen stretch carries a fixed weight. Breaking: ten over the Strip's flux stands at 4.5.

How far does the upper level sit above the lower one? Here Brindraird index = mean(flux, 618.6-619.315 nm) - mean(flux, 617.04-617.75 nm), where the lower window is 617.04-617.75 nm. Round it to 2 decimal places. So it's 0.61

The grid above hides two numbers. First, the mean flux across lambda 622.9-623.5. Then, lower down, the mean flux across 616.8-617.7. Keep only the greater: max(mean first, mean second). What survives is 6.6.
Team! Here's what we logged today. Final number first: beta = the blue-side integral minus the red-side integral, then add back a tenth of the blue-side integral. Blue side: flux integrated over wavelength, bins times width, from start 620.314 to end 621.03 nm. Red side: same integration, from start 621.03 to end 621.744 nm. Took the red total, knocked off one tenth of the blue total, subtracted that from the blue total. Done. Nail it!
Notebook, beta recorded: 0.5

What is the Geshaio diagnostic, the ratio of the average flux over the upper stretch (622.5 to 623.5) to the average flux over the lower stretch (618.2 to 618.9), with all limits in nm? 1.11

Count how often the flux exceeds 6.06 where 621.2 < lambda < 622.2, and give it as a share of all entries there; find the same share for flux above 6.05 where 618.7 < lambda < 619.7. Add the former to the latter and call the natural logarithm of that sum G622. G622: 0.0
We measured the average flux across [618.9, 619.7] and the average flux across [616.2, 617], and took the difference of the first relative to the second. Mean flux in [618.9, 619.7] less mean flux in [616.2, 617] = 0.29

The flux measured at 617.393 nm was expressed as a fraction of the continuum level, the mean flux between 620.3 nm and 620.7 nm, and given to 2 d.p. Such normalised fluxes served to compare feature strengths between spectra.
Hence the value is 0.75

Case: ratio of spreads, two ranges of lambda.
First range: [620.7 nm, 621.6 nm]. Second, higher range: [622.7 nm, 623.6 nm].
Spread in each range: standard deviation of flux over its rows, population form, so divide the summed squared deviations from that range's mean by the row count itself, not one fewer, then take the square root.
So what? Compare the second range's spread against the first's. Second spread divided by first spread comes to 1.8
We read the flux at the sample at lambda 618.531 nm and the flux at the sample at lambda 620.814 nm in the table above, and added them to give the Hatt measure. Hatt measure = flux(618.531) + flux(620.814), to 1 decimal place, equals 12.0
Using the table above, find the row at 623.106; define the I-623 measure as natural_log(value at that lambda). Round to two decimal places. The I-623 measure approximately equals 1.89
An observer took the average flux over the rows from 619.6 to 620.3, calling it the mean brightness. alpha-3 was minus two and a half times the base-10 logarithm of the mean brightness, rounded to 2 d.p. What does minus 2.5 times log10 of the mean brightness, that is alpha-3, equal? -1.97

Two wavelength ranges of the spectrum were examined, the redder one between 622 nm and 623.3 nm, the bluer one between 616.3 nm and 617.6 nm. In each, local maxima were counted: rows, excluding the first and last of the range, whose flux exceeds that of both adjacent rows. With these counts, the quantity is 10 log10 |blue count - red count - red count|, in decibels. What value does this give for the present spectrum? 0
